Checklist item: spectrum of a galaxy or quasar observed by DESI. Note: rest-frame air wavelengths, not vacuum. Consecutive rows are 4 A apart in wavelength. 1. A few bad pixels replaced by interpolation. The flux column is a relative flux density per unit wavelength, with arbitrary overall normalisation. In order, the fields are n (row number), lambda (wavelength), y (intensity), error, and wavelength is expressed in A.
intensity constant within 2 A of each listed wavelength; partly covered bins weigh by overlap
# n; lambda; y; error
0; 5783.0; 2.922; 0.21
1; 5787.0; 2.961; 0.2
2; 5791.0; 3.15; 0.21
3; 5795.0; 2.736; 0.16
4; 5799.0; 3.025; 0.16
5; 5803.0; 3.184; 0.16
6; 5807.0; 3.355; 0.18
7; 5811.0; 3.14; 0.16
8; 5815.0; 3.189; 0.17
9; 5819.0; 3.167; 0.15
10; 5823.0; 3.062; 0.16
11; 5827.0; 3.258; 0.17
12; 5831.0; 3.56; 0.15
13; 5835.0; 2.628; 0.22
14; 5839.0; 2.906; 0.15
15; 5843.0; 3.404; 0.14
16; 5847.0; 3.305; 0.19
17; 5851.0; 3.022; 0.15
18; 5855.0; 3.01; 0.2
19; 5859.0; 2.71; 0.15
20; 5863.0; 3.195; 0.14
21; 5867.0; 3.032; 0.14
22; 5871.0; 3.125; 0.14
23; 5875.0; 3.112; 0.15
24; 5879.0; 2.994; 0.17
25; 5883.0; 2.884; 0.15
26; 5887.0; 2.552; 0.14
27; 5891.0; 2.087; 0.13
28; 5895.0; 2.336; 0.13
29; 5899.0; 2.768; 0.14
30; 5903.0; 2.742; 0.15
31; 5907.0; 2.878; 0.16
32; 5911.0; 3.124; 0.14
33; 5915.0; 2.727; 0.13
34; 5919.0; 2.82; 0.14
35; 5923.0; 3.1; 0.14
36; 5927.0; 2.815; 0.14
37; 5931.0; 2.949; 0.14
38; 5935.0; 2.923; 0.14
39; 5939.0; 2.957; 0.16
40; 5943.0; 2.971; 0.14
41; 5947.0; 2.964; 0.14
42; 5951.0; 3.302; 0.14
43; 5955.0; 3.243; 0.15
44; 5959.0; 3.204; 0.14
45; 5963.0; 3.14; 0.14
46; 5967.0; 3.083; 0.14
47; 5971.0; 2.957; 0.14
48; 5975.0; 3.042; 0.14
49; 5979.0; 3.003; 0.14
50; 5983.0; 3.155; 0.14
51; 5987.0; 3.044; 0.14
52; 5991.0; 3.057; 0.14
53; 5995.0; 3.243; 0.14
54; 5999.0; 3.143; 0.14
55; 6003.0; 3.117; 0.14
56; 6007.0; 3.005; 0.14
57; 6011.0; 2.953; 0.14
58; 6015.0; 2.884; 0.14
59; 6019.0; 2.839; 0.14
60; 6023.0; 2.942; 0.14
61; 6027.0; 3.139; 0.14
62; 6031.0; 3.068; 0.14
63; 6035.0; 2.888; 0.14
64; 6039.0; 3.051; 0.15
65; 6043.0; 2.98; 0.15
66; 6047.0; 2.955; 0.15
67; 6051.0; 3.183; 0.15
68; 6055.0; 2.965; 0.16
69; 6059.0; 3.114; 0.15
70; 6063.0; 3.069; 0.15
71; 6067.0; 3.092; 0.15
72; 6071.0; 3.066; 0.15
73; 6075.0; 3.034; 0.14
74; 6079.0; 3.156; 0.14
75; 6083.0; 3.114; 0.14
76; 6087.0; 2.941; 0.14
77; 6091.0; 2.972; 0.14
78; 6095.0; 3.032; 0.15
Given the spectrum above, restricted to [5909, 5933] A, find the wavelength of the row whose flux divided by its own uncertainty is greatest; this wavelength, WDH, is 5911.0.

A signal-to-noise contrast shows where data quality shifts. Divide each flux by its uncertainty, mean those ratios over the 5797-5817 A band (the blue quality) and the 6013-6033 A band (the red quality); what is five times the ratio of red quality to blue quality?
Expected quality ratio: 5.5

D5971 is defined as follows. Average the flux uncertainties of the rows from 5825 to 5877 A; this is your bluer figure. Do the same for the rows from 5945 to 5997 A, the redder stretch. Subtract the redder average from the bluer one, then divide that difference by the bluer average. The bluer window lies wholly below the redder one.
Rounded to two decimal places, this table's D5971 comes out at 0.12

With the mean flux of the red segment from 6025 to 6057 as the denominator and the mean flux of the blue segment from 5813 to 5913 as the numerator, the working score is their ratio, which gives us 0.98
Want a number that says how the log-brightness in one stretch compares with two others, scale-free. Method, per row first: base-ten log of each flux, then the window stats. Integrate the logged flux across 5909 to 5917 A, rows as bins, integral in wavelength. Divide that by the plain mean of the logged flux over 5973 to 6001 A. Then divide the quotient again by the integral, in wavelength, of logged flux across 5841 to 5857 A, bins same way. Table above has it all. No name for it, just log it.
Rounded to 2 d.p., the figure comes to 0.94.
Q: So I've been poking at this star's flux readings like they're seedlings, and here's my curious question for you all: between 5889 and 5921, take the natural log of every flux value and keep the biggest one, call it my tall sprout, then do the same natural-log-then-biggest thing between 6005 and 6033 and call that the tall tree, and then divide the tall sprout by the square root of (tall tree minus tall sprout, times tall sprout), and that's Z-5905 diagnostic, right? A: 15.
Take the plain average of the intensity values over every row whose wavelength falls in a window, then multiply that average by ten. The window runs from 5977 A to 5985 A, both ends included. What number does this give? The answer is 30.8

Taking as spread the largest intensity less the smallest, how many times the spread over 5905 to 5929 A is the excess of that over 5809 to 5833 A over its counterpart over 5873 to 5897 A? -1.3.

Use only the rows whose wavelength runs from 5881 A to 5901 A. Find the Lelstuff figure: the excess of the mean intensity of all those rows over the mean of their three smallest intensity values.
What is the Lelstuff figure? 0.20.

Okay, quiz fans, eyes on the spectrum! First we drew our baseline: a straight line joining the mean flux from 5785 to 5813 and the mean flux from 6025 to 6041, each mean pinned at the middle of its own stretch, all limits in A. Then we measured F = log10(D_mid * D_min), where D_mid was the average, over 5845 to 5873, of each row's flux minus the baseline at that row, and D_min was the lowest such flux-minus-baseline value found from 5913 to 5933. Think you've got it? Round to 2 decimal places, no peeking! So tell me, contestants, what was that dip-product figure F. -2.44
